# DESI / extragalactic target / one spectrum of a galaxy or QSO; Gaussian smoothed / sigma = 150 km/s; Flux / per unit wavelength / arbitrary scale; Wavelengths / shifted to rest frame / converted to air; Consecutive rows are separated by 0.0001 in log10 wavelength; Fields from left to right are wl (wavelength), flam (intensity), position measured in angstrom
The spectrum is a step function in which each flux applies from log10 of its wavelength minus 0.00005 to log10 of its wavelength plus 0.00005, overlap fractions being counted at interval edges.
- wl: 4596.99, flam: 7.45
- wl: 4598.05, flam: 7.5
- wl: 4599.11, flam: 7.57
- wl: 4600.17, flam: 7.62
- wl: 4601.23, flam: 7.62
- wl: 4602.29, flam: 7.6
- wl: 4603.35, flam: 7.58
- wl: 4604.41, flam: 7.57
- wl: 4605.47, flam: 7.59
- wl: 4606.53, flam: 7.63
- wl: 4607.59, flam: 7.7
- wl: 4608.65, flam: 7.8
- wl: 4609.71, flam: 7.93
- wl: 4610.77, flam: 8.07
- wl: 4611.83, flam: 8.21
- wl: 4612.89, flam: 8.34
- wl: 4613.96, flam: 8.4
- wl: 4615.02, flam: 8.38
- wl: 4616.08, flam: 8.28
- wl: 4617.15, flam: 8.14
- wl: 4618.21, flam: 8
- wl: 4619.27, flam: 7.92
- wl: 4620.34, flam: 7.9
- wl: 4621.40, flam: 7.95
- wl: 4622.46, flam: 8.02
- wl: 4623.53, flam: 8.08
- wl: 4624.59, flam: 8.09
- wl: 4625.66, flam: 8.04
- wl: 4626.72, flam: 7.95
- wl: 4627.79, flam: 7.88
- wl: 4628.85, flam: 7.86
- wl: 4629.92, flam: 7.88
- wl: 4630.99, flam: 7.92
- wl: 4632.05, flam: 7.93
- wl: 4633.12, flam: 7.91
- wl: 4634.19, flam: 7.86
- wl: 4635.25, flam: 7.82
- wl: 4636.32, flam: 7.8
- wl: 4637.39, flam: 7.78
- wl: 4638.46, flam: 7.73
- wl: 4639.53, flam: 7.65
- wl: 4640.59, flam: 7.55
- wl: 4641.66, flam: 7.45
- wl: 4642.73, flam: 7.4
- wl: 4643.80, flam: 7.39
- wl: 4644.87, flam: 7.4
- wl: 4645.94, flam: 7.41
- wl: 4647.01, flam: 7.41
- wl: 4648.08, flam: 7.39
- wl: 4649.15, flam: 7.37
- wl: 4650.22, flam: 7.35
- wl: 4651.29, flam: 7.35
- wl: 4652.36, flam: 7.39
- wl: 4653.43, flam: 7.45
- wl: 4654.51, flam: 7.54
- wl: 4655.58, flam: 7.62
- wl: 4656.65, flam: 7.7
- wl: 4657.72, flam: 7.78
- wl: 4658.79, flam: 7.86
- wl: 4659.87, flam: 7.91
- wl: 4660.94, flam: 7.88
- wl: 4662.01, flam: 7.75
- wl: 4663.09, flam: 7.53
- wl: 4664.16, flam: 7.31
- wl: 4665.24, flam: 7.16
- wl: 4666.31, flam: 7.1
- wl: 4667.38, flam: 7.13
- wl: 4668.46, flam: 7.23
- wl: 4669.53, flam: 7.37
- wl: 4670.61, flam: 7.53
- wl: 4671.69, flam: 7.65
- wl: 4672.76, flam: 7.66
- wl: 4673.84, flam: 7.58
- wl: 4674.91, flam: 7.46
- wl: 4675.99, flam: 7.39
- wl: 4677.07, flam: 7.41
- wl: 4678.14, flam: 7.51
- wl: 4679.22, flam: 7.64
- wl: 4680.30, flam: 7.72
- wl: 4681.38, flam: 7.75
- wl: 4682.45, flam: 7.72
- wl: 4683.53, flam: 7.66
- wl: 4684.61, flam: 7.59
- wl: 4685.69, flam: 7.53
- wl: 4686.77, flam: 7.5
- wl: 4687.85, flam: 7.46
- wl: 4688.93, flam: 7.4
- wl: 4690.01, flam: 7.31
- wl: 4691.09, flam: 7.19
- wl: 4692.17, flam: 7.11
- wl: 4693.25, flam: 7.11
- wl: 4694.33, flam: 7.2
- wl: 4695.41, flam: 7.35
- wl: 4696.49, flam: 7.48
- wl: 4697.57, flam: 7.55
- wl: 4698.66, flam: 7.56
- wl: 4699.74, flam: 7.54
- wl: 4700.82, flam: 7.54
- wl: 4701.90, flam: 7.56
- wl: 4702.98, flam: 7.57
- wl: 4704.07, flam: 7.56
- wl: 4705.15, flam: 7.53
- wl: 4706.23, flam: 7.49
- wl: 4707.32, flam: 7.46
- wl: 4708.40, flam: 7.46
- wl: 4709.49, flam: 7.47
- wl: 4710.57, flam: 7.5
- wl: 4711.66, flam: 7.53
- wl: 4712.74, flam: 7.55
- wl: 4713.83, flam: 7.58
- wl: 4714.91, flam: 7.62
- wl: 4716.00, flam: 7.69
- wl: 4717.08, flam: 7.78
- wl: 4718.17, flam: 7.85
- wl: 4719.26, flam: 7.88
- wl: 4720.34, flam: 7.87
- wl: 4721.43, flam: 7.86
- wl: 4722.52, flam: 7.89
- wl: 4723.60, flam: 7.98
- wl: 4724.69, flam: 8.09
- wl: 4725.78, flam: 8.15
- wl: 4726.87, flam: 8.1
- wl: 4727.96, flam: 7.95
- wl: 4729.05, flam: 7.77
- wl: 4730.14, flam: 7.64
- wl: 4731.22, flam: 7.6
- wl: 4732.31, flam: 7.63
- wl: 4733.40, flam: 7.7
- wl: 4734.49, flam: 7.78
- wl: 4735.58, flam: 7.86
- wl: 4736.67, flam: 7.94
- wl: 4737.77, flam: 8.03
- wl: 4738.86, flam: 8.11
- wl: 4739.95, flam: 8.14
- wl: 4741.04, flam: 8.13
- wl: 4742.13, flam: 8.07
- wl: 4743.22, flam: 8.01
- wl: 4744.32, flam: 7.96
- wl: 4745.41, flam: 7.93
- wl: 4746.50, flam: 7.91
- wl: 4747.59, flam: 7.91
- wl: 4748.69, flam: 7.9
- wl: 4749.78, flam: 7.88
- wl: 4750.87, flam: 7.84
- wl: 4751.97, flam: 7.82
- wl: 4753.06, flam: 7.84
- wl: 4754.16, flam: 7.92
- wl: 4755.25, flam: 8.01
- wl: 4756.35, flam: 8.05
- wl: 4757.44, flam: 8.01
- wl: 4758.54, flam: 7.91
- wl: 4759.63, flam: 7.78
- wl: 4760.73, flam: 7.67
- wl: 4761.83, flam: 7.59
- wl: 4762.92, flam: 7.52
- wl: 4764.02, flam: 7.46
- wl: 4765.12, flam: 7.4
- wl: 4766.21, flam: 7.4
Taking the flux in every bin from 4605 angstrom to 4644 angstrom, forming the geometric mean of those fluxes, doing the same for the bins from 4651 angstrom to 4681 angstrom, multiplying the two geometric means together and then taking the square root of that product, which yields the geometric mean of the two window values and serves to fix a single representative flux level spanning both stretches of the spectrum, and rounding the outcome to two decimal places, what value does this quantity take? 7.70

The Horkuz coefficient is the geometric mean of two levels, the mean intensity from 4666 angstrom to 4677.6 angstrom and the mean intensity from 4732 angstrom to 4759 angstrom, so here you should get 7.67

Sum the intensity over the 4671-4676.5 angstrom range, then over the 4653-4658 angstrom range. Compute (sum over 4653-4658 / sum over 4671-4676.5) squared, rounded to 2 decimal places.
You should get 1.02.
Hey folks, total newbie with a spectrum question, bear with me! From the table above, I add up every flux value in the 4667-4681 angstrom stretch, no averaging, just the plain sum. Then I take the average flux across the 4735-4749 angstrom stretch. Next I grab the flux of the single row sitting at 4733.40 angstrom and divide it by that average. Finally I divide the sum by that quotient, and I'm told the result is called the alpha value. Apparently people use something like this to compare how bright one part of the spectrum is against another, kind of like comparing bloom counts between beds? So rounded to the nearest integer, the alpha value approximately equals 101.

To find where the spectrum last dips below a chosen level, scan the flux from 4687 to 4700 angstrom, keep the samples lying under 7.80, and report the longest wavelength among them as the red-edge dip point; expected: 4699.74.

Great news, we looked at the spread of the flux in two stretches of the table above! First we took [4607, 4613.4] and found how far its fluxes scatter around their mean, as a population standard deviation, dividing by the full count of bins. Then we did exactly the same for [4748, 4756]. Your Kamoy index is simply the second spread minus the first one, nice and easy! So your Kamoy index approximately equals -0.16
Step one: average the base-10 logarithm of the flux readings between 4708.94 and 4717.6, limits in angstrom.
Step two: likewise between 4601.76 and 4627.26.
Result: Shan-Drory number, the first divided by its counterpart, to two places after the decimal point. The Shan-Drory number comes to 0.98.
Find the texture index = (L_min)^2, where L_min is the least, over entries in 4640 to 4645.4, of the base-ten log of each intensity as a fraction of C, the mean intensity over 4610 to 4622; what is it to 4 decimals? 0.0018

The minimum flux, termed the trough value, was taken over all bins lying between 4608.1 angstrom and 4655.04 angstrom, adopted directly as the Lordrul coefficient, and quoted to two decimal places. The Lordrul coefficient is 7.35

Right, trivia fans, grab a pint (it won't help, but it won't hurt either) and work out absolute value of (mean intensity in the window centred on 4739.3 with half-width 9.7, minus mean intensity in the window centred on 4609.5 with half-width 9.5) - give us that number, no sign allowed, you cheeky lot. 0.0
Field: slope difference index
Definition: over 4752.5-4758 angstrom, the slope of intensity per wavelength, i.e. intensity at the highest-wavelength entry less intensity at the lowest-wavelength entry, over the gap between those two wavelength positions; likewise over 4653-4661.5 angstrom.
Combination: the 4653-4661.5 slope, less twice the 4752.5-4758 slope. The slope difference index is -0.02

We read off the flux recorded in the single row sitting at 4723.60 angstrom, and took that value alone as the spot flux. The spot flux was 7.98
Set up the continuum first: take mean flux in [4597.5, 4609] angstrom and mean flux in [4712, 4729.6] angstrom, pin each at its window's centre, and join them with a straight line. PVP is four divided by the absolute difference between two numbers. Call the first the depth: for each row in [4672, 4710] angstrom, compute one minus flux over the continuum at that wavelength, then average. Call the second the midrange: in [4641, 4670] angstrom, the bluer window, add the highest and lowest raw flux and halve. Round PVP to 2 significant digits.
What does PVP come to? 0.54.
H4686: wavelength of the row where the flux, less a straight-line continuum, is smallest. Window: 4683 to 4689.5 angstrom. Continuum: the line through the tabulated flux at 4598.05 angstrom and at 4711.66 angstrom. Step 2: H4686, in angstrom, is 4688.93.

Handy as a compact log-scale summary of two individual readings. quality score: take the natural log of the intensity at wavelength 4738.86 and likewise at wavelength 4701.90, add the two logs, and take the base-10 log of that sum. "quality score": 0.614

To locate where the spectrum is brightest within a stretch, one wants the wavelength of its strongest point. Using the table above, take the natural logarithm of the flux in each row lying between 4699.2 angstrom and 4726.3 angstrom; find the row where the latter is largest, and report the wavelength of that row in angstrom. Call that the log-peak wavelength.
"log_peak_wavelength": 4725.78 angstrom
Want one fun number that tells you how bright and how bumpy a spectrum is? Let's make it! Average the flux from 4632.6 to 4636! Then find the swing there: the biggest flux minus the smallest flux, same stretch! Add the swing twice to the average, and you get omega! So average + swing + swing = 8.04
